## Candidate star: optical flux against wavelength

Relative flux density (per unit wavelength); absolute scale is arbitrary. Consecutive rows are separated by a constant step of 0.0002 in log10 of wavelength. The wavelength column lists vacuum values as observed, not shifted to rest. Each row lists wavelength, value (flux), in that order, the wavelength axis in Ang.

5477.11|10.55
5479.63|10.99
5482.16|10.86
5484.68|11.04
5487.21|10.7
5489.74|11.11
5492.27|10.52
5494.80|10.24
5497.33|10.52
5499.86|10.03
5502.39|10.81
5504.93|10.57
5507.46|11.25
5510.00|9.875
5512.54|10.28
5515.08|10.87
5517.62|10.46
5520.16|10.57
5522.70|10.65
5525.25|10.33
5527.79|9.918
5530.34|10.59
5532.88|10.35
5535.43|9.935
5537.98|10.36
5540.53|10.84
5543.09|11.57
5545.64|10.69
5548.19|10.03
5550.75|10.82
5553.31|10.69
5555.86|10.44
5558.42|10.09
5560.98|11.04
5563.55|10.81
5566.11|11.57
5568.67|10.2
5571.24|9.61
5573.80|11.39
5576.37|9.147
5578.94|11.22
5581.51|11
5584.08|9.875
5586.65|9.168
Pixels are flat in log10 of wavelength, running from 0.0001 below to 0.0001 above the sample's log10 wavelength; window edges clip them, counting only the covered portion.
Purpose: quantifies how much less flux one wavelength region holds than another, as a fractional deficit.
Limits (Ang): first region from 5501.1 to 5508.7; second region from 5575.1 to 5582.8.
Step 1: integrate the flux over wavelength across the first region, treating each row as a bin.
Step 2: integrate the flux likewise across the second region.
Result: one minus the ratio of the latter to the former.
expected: 0.026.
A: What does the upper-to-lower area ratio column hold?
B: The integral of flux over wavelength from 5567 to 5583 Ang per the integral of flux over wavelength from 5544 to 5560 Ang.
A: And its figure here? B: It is 1.00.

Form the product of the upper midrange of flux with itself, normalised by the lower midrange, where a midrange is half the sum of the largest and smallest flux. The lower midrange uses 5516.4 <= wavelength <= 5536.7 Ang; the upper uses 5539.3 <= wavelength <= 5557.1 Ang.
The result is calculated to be 11.3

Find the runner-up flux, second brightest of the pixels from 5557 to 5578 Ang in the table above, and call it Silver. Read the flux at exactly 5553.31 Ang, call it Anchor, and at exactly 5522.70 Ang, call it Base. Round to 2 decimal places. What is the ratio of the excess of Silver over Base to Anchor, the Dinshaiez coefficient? 0.07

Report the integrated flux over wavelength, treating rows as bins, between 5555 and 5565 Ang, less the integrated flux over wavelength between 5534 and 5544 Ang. 0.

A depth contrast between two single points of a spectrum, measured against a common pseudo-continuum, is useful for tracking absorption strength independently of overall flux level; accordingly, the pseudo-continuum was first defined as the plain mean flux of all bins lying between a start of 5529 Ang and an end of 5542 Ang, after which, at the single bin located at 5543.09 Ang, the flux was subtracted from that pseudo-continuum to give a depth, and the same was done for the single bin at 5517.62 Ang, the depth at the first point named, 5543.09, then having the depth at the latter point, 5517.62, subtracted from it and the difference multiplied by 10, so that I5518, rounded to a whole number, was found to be -11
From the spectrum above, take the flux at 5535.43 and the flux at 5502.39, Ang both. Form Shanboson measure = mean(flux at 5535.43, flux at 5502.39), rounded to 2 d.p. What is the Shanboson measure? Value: 10.37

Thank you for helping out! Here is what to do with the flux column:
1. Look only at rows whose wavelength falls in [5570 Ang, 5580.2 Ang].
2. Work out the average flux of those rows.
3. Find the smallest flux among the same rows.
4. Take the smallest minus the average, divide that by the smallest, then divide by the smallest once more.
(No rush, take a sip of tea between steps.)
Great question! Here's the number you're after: -0.014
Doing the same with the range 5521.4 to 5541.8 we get -0.005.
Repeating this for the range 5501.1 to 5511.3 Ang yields -0.008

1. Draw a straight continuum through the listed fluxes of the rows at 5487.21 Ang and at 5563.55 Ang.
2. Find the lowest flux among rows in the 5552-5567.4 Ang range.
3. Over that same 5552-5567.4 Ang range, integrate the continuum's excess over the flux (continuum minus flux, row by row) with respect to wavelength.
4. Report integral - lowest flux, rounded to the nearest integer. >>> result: -10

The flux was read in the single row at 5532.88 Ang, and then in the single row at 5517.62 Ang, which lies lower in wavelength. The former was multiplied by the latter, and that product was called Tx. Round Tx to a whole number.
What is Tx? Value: 108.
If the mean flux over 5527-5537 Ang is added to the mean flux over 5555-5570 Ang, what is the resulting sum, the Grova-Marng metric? 20.9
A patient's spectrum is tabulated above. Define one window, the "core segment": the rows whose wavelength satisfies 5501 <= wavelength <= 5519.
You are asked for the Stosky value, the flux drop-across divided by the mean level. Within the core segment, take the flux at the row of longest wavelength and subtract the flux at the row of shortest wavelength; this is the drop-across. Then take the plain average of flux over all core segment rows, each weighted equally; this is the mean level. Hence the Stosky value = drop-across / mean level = -0.033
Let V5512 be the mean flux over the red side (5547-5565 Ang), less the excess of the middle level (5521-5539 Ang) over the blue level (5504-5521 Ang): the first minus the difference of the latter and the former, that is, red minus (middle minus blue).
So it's 10.8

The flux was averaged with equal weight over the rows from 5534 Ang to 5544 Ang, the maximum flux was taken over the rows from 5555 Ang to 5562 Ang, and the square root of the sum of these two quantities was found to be 4.66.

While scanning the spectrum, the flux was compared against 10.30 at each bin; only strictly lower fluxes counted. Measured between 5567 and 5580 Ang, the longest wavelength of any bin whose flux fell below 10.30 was 5576.37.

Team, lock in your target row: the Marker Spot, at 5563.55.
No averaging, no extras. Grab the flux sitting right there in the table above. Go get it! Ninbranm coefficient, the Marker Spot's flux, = 10.81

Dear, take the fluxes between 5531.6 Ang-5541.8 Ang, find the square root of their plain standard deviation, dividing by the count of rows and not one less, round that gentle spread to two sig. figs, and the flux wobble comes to 0.57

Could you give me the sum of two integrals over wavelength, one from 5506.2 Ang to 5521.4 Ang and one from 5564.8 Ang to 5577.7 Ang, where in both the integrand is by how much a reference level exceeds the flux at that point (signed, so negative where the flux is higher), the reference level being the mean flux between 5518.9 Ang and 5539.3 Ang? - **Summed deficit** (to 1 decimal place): -3.8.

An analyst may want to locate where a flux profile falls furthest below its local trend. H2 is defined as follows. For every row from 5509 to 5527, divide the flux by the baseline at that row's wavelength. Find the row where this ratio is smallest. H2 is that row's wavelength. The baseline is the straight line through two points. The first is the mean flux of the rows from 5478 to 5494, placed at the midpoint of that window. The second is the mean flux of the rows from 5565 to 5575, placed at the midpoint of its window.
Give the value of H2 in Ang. 5510.00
